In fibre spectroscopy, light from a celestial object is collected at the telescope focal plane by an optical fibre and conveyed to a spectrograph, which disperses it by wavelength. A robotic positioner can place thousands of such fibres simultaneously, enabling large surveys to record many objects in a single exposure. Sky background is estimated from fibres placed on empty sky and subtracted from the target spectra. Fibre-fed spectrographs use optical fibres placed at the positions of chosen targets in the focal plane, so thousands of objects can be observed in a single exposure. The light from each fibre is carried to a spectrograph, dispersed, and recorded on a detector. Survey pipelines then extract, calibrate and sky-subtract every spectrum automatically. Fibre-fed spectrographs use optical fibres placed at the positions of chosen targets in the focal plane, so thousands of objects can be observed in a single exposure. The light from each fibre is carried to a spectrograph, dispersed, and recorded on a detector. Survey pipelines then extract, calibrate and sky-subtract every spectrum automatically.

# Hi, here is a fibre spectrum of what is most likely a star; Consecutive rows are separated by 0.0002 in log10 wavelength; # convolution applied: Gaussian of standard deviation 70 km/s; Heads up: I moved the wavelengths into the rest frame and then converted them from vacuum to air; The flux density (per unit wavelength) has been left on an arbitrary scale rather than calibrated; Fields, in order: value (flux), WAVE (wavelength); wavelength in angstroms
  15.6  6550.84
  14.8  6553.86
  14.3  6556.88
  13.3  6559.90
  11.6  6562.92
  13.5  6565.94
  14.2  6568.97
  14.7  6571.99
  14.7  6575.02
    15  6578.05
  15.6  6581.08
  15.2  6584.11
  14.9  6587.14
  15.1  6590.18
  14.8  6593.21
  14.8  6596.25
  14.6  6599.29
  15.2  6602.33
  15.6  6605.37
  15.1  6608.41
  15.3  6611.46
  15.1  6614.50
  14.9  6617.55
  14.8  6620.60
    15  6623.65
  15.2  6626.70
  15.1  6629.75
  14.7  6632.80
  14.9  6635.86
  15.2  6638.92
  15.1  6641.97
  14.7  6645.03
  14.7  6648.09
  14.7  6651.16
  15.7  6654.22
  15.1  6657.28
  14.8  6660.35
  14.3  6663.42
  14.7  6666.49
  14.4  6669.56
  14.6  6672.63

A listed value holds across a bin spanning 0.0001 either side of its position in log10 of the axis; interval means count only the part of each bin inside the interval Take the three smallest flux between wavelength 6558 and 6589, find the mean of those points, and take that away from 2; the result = -10.8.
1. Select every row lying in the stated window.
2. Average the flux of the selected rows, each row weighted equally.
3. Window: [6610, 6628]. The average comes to 15.05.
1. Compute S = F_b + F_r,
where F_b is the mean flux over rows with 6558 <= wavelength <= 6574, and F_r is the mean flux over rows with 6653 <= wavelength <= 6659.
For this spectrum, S 28.9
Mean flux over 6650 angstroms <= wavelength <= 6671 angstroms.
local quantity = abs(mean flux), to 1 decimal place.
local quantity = 14.8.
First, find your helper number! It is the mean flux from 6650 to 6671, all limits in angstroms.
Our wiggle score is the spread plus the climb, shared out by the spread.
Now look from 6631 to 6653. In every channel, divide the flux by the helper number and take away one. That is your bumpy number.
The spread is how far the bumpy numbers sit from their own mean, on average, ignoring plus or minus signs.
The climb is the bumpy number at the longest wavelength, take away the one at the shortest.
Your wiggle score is 1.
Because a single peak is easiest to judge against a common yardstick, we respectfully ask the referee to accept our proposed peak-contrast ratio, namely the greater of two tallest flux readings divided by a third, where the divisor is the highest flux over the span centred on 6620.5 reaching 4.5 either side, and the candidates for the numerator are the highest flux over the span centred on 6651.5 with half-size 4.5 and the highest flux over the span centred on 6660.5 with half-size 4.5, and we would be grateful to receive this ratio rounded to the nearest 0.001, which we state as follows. 1.047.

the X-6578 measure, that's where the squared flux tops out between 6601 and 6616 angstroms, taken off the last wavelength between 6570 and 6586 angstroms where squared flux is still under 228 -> -27.3 angstroms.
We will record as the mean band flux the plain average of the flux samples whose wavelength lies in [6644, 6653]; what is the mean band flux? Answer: 14.7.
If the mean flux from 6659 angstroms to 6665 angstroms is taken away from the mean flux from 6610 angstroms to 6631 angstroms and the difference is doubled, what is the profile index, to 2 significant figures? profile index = 1.0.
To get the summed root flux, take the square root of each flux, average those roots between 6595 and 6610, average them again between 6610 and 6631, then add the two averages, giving 7.76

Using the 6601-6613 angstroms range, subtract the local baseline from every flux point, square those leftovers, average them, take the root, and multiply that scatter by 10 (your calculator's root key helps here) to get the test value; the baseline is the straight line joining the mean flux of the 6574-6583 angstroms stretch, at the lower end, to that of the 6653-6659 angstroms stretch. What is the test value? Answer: 2.1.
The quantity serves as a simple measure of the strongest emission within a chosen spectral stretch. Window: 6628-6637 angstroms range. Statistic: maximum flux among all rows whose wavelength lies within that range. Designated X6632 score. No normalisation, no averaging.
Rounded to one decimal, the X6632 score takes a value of 15.1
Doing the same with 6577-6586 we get 15.6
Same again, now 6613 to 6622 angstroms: 15.1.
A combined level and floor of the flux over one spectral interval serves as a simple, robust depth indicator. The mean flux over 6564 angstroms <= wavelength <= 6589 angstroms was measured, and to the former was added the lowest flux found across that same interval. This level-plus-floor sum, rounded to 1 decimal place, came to 28.2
